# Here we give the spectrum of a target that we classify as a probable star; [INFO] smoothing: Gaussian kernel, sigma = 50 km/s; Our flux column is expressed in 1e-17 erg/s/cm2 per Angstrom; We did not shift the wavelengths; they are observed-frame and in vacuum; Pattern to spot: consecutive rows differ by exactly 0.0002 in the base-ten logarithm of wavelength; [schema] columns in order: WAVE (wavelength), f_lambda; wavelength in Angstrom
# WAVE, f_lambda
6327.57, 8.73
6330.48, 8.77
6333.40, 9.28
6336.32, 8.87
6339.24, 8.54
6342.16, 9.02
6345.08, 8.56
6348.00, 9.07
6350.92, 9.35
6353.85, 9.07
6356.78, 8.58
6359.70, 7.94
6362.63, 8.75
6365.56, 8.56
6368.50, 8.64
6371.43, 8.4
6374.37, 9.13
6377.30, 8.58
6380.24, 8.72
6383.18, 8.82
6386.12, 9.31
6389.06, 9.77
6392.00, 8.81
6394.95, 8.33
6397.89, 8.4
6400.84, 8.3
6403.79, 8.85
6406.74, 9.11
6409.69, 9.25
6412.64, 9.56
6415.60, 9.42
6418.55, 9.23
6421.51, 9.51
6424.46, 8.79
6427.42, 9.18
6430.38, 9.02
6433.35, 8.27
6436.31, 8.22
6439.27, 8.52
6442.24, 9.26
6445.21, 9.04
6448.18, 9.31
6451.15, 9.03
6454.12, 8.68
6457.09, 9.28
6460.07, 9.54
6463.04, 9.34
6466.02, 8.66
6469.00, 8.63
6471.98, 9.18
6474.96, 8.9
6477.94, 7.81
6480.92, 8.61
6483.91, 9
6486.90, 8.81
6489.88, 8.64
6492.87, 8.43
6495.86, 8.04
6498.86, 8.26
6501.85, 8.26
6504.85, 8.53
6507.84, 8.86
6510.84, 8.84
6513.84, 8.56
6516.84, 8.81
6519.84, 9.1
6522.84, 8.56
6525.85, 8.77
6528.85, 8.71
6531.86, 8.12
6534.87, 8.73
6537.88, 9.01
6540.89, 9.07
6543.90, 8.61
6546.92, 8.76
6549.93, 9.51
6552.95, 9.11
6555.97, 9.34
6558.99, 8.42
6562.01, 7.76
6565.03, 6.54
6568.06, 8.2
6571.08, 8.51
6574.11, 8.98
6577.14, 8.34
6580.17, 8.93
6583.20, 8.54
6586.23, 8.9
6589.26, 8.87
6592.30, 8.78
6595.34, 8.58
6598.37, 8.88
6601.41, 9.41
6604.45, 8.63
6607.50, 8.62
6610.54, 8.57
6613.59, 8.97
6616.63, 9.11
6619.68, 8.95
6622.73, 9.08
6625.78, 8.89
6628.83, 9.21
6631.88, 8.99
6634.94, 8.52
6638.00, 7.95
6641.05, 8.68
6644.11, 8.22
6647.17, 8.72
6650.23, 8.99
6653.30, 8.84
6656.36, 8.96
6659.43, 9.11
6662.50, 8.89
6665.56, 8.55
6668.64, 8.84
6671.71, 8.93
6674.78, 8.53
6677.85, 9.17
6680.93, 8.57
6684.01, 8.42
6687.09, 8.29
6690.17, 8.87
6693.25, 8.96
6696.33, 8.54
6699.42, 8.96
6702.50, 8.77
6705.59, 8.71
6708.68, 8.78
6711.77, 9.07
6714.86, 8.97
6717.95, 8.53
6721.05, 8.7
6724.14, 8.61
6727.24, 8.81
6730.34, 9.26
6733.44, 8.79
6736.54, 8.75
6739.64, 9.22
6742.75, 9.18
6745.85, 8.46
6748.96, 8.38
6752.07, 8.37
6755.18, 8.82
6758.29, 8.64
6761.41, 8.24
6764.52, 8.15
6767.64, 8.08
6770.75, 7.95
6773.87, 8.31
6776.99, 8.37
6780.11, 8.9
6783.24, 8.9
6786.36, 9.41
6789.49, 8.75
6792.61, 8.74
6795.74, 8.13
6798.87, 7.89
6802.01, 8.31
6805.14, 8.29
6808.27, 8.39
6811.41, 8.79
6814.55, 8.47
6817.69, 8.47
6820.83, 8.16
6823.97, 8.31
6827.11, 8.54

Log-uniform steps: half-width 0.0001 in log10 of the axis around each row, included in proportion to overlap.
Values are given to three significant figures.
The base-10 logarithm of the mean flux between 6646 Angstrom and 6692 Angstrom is 0.943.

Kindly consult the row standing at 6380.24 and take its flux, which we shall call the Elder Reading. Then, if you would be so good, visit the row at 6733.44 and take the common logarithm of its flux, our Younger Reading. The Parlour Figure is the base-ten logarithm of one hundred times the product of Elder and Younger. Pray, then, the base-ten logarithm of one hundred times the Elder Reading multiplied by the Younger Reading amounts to 2.92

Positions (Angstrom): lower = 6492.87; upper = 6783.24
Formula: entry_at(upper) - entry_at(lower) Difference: 0.5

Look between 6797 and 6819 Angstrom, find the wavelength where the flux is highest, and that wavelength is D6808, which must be 6811.41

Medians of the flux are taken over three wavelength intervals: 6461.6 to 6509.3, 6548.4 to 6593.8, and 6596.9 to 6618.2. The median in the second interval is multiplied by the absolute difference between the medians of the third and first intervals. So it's 2.2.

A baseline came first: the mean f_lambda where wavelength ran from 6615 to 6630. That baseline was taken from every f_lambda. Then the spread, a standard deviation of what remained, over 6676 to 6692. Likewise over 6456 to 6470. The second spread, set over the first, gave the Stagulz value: 1.17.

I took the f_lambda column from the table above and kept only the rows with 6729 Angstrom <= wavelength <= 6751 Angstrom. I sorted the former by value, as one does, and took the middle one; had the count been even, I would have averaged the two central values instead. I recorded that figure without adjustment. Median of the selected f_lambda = 8.79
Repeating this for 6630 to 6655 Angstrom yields 8.70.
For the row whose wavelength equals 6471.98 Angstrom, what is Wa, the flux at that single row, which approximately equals 9.18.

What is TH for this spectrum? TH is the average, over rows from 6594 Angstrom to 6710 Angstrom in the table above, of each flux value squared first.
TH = 77.2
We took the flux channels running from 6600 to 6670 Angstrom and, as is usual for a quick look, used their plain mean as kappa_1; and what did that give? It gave 8.8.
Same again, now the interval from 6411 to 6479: 9.0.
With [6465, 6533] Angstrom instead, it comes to 8.6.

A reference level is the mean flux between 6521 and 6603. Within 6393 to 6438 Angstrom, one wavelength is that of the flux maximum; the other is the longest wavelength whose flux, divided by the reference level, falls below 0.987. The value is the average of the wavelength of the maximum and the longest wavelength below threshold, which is 6424.5 Angstrom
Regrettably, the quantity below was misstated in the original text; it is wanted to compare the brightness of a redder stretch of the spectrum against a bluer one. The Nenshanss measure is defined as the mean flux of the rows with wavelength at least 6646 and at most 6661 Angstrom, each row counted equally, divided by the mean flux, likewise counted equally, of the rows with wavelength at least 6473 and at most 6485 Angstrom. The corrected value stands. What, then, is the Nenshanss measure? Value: 1.04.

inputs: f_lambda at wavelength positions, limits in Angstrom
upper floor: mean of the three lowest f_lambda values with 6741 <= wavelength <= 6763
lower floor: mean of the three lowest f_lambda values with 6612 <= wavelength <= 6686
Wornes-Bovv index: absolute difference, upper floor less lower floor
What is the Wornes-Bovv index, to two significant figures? 0.13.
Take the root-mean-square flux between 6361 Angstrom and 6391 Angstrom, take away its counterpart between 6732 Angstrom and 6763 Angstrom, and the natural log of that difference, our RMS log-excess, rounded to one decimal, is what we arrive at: -1.7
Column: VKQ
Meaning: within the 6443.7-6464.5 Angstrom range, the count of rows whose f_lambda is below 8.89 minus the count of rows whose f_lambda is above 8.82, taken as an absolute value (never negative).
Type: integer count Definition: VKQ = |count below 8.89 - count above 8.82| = 5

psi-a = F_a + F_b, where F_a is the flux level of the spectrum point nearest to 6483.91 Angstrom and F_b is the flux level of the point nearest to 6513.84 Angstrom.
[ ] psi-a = 17.6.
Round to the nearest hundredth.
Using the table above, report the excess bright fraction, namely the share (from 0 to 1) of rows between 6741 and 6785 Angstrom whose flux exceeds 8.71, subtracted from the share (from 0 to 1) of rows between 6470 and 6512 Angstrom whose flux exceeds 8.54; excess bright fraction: 0.29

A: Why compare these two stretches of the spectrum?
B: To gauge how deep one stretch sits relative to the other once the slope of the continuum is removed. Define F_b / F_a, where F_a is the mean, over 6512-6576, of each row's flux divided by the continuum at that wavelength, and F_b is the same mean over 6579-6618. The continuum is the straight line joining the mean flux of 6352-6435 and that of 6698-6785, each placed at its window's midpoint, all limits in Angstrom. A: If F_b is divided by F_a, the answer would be 1.03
